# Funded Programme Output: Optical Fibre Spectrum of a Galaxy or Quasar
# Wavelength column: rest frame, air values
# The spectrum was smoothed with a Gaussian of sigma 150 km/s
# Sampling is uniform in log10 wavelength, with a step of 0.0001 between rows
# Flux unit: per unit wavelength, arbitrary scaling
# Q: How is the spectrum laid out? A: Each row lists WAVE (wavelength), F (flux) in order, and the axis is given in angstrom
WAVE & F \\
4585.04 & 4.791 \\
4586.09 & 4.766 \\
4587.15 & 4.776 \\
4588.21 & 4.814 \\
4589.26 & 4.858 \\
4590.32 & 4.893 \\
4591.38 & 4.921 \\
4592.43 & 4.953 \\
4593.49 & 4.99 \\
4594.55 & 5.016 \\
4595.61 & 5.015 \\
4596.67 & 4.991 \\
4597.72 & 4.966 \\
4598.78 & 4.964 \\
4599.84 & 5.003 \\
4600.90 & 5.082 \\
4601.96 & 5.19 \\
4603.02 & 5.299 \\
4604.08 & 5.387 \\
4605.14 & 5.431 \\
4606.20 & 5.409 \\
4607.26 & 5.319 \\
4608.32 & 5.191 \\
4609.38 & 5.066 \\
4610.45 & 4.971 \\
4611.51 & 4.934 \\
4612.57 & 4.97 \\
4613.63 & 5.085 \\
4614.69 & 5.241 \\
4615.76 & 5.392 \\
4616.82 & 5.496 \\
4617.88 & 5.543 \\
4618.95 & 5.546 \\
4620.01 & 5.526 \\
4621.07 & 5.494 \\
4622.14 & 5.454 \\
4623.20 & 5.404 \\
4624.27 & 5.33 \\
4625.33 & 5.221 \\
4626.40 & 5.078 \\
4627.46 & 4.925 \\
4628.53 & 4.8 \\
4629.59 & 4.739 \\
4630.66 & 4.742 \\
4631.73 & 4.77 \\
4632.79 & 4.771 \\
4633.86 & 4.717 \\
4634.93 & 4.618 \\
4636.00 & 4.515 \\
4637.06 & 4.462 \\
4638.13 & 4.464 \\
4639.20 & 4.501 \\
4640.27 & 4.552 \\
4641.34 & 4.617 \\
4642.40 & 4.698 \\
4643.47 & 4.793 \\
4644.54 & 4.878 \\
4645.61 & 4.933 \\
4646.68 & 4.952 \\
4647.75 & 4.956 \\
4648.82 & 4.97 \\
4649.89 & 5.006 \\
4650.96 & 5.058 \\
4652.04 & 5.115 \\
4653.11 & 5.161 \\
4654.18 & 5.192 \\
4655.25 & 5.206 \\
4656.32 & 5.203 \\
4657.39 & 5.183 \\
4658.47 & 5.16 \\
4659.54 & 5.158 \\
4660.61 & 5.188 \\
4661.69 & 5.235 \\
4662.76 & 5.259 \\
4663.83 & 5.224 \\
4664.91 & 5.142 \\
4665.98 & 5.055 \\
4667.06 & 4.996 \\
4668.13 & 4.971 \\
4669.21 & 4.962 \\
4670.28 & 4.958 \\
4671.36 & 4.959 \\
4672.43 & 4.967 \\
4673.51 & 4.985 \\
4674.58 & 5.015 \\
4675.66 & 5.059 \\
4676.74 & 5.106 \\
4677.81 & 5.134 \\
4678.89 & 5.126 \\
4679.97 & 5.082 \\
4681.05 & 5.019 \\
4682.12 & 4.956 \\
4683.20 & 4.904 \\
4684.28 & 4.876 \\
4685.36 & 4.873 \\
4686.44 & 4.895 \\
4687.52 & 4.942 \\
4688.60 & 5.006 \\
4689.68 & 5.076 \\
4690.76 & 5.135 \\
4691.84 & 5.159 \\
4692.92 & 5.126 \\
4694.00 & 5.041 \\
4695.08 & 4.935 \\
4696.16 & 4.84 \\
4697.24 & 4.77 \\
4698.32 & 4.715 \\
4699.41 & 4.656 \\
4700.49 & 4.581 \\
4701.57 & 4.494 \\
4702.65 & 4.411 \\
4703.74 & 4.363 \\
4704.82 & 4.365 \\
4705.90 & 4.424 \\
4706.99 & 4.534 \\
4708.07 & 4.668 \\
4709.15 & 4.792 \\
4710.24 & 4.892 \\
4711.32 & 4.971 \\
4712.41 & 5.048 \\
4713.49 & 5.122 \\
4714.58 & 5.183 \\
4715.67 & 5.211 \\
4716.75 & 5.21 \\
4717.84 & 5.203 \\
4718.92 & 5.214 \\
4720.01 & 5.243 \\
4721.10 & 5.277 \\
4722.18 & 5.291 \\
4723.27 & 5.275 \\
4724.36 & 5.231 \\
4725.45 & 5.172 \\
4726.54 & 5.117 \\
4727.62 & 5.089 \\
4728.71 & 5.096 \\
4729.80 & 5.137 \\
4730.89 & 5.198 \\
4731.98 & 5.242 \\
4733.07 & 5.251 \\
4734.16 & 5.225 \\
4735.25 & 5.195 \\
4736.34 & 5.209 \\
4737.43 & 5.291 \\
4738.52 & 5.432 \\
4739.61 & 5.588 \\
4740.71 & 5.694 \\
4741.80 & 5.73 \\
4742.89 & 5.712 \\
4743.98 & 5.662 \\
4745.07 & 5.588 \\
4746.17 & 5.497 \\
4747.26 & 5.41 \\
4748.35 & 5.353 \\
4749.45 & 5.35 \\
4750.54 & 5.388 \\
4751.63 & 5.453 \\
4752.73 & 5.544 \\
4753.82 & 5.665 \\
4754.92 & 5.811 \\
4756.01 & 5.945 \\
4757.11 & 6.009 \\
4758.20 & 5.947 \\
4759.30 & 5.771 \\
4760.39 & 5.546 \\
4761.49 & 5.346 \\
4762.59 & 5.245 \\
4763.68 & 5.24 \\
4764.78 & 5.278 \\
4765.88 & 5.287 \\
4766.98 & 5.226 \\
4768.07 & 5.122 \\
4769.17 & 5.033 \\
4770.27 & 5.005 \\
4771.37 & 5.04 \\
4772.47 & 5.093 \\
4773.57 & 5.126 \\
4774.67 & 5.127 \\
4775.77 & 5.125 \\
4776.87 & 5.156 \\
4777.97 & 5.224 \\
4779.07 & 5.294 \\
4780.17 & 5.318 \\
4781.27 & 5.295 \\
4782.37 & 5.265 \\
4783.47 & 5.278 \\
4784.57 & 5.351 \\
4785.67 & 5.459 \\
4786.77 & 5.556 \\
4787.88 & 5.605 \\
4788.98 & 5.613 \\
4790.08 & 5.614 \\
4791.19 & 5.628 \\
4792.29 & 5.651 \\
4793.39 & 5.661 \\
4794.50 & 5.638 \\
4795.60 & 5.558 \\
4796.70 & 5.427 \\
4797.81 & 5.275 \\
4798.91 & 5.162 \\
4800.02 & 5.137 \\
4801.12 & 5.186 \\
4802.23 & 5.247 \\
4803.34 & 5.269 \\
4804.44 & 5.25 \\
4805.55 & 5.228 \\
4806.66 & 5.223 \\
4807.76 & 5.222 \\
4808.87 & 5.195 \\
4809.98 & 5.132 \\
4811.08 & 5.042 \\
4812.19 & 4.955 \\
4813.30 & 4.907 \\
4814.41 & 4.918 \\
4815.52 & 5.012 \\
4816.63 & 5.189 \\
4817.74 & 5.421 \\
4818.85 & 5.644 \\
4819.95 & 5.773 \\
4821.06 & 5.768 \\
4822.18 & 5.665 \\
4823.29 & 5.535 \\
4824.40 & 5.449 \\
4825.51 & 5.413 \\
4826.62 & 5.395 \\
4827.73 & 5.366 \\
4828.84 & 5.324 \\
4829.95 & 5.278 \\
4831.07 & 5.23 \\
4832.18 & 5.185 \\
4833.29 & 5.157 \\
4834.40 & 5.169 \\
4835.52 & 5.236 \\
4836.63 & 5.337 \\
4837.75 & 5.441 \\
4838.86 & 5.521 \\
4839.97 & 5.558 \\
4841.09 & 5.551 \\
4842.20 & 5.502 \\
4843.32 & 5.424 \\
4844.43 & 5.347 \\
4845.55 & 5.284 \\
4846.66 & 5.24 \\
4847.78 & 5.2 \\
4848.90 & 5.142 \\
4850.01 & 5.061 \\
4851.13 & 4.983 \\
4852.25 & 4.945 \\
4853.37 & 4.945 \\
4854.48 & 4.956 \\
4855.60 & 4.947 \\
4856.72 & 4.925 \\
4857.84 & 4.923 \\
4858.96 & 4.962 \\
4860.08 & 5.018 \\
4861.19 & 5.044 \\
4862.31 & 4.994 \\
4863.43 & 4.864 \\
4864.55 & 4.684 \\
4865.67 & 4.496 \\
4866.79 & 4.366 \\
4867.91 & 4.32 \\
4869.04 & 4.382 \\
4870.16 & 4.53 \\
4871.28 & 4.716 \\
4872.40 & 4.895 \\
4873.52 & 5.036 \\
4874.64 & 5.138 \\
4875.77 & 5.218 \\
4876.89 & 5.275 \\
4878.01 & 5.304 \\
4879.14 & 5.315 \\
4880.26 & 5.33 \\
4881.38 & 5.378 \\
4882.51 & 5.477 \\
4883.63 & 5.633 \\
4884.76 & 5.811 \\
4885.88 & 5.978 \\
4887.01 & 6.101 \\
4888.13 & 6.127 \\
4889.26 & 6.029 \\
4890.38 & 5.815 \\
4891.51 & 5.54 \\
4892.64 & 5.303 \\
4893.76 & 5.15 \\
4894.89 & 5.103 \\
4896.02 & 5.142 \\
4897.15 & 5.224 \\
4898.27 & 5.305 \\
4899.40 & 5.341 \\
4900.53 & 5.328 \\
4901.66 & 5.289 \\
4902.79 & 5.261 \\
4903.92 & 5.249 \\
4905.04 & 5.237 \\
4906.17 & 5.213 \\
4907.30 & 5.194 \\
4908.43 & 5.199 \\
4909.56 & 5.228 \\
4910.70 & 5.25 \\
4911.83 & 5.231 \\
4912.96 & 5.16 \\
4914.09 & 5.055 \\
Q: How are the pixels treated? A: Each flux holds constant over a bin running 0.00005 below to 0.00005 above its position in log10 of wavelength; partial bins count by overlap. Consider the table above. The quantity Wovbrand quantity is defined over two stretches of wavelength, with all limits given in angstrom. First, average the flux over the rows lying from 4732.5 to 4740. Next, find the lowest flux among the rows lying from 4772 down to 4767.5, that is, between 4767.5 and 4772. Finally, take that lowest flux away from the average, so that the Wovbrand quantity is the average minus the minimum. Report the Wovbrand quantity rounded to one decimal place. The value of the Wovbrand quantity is 0.3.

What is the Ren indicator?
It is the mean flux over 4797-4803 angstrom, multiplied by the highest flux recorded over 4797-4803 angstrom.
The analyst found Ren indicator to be 27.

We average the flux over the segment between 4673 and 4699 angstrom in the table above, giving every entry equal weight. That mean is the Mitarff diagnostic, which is 4.99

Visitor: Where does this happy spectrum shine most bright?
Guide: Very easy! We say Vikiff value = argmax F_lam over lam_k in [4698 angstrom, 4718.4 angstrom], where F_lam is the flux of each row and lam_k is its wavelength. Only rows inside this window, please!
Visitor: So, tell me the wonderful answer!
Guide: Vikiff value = 4715.67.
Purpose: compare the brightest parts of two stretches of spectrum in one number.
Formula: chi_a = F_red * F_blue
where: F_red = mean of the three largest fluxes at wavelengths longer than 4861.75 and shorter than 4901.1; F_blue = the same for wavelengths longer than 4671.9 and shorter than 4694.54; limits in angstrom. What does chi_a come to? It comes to 31.3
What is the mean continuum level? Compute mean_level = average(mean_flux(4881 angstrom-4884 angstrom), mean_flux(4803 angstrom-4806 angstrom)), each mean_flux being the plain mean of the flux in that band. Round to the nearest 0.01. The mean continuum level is 5.37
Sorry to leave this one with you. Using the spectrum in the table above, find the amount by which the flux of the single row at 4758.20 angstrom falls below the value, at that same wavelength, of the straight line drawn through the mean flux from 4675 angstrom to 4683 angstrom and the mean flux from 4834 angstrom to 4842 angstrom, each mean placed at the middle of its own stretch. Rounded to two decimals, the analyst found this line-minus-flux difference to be -0.71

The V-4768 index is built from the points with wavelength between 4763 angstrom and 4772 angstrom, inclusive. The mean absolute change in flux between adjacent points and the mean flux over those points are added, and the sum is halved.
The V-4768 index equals 2.603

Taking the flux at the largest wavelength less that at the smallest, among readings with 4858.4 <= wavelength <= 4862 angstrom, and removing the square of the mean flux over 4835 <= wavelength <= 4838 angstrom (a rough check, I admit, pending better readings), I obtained -28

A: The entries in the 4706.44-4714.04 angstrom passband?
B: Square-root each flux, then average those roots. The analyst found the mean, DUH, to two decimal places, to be 2.20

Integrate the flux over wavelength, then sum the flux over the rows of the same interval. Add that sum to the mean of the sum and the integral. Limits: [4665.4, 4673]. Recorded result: 71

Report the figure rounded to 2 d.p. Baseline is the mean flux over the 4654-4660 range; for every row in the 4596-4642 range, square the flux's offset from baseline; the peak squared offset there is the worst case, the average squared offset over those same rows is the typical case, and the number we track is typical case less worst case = -0.39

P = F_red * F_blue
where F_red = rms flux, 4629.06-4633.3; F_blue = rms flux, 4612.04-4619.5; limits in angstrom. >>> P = 25.3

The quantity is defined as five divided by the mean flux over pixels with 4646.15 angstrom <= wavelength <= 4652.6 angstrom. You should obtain 1.00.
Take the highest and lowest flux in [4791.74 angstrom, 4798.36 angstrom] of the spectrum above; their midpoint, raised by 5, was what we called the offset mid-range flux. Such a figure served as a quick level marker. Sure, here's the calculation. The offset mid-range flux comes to 10.5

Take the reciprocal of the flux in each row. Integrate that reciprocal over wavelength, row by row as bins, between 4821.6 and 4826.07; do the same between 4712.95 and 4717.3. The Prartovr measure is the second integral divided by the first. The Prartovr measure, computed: 1.04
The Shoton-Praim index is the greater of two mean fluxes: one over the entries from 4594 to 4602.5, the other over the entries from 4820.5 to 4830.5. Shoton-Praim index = 5.5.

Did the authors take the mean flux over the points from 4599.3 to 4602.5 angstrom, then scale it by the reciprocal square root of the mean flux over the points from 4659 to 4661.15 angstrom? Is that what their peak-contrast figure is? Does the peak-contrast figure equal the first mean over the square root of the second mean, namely 2.24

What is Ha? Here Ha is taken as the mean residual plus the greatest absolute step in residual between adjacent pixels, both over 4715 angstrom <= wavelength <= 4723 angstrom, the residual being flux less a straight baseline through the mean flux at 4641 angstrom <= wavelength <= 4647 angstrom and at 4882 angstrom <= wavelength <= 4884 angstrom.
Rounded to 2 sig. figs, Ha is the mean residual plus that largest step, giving 0.22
